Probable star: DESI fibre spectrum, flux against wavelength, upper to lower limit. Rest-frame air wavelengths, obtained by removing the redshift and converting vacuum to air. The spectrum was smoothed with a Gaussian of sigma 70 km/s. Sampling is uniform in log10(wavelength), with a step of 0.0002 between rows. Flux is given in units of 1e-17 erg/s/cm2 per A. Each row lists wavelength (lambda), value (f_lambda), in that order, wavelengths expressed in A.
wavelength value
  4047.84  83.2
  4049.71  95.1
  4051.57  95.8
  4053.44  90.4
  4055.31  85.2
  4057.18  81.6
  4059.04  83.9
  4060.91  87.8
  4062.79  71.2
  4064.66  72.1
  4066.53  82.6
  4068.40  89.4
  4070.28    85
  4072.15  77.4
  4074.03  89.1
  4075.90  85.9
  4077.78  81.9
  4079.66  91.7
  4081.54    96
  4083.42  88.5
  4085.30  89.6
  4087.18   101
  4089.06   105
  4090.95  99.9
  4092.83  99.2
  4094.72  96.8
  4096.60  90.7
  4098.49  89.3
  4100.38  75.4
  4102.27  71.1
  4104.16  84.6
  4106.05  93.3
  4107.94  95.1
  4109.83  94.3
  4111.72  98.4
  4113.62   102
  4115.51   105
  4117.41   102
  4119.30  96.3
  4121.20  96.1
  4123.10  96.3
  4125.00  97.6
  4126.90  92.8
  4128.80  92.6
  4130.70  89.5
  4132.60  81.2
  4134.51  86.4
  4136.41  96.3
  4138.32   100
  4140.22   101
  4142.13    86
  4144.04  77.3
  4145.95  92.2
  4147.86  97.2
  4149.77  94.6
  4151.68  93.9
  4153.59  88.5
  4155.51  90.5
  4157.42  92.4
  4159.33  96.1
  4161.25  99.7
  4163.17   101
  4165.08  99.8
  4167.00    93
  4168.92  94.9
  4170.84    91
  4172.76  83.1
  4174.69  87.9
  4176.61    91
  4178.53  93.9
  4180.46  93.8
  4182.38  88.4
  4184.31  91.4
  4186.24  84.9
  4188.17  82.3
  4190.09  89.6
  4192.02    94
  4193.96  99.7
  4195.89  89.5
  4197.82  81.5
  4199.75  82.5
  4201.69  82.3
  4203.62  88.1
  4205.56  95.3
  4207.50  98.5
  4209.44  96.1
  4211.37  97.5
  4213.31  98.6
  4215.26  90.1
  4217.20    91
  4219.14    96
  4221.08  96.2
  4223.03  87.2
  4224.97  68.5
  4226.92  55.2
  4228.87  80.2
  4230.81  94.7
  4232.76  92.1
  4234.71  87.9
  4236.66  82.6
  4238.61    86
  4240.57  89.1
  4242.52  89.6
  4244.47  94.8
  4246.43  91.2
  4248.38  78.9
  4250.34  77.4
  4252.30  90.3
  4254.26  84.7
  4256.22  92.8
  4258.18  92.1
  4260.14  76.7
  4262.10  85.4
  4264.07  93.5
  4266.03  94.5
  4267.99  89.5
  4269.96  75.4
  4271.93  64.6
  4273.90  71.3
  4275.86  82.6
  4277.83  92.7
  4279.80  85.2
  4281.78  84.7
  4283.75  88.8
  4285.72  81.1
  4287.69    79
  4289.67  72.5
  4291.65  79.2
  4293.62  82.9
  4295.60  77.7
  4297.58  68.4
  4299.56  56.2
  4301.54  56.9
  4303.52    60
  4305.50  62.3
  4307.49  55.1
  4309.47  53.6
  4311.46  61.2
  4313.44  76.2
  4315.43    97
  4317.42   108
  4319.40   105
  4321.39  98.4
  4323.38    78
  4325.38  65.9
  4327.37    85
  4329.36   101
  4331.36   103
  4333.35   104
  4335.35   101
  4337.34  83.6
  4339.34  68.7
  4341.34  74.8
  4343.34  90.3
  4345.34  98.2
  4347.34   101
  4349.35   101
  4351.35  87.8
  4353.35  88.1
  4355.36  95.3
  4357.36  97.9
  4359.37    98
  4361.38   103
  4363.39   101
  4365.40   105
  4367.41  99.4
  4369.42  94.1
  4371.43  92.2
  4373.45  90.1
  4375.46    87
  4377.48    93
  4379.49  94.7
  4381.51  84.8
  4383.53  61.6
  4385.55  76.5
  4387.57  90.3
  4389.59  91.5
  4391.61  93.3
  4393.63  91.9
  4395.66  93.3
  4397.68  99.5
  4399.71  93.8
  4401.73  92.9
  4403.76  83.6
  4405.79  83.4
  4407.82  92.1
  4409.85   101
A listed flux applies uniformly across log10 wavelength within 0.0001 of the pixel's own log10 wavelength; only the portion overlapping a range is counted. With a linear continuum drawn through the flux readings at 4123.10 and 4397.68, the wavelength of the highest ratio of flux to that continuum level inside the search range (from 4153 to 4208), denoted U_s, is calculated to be 4163.17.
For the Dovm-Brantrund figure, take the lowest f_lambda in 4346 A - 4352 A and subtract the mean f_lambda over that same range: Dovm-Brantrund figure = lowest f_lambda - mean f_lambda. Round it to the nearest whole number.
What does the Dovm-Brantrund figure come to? -9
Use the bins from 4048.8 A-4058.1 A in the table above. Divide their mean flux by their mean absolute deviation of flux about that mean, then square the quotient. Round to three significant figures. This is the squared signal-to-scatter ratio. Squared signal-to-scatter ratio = 324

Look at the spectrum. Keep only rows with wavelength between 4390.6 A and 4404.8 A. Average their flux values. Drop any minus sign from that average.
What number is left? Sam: 93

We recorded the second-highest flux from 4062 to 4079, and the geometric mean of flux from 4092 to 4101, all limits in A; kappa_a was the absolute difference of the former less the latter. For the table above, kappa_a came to 0.8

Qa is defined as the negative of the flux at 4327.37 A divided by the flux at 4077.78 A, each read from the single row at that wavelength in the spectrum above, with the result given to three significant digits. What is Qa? -1.04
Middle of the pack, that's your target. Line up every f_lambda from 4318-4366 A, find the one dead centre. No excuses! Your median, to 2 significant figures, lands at 98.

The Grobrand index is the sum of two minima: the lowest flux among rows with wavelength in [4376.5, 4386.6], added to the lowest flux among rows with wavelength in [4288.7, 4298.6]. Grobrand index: 130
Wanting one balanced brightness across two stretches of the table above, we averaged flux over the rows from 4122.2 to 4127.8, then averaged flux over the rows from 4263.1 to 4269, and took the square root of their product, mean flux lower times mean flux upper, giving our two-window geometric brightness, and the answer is 94.0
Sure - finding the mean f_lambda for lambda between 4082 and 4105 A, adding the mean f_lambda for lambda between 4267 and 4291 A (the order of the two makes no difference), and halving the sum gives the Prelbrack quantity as 86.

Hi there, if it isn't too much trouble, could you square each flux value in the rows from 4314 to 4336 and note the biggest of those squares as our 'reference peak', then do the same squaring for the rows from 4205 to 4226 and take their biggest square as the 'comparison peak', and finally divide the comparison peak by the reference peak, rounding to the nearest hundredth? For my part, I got 0.83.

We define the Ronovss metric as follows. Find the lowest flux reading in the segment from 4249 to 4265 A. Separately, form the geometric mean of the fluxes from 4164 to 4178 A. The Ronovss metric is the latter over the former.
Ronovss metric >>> 1.2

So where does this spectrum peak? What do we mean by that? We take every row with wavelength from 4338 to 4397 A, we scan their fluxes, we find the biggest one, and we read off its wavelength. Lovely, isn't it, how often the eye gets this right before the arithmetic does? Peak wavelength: 4365.40 A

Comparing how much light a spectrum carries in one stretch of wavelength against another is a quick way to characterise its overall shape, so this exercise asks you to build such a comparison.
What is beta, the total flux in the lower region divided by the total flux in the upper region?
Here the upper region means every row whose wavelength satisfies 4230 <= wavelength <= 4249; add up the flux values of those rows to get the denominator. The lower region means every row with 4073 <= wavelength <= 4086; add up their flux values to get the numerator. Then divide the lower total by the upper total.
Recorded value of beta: 0.7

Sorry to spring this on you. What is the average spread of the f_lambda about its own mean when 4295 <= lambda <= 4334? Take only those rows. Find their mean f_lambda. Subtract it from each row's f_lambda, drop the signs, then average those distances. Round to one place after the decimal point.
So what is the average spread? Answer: 17.2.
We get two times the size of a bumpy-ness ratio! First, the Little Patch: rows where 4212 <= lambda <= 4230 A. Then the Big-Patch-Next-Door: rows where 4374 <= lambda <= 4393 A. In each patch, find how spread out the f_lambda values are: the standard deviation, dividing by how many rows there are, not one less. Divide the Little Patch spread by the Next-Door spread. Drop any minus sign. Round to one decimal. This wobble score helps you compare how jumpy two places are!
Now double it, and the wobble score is 2.7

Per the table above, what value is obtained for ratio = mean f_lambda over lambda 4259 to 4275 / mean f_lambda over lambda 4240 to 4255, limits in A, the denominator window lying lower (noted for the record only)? 0.94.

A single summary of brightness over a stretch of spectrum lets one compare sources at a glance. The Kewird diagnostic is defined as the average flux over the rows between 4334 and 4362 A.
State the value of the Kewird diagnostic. 92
